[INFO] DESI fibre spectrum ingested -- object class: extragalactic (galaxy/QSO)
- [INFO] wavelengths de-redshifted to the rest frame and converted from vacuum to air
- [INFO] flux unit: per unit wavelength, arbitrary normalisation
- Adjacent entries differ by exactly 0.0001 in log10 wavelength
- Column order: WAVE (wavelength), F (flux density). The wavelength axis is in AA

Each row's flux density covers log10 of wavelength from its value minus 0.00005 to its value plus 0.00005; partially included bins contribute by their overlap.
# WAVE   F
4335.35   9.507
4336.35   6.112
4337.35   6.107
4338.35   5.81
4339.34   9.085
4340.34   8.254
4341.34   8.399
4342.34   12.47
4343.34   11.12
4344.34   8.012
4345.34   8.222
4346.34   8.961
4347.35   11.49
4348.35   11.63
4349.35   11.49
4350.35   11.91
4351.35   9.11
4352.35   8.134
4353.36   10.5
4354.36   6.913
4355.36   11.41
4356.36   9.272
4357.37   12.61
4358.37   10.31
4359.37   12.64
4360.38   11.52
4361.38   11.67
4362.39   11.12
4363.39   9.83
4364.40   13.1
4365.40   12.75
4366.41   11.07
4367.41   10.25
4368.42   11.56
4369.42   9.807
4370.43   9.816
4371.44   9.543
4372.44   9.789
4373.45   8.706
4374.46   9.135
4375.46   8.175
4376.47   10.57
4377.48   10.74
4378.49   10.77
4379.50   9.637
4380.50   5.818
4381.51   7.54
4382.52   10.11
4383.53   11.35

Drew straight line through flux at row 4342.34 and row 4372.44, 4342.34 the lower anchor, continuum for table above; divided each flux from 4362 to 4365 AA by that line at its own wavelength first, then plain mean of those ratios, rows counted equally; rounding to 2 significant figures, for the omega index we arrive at 1.1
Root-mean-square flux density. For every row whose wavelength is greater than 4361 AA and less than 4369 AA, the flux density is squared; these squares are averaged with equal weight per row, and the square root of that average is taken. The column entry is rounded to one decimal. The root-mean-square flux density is 11.5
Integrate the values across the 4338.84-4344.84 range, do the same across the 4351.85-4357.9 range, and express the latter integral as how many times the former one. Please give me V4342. 1.03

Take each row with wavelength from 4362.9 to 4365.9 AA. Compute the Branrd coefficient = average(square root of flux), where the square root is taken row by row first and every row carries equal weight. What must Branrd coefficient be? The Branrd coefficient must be 3.44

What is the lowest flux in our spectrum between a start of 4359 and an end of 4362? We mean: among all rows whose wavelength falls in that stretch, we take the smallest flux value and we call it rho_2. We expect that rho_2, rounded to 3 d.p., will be 11.520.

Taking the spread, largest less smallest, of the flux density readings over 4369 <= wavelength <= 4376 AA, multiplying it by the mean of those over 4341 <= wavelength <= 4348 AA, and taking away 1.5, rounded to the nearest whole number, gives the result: 15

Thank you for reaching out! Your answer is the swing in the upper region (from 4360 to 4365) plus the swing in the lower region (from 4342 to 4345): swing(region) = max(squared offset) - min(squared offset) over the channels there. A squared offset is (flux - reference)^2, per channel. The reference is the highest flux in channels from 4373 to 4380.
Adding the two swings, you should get 13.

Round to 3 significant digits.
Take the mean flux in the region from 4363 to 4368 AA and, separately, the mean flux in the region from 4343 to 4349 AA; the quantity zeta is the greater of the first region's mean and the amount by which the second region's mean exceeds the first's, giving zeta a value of 11.4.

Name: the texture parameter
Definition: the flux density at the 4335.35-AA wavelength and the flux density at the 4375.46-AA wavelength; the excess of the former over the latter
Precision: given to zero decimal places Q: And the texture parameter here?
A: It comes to 1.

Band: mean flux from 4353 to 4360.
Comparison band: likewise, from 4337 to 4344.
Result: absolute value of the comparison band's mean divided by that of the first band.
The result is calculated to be 0.83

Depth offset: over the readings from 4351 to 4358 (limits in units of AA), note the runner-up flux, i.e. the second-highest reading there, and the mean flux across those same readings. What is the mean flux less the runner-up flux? -1.7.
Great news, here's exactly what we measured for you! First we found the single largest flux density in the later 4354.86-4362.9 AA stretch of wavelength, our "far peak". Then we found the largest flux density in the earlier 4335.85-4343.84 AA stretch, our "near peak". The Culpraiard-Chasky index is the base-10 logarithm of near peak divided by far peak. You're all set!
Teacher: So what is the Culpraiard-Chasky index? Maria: -0.01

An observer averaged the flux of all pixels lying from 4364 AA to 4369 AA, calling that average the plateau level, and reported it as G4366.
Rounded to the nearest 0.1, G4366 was 11.7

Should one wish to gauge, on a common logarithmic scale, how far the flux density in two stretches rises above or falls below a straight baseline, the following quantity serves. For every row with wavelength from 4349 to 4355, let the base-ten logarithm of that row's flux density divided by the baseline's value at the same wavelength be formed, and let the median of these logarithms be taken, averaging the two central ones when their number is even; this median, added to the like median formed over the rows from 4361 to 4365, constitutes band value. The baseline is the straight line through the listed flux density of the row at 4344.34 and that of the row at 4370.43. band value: 0.15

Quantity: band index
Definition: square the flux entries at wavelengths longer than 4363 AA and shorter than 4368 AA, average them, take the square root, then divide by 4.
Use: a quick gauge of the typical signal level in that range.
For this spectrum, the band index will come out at 2.87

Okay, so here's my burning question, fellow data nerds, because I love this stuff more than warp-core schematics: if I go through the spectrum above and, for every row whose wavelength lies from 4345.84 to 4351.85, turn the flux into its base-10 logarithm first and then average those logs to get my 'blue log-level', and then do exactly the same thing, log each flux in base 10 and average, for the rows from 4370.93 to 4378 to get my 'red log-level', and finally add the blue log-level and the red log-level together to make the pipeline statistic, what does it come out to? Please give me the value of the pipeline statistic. 2.01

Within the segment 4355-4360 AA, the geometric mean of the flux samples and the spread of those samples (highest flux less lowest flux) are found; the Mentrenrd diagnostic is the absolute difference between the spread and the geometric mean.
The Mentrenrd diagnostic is 7.8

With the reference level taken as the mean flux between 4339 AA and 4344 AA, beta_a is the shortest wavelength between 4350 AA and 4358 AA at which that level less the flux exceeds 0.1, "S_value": 4351.35 AA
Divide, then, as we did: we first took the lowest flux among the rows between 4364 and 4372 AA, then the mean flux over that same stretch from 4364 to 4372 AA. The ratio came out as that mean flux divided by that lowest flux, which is 1.15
